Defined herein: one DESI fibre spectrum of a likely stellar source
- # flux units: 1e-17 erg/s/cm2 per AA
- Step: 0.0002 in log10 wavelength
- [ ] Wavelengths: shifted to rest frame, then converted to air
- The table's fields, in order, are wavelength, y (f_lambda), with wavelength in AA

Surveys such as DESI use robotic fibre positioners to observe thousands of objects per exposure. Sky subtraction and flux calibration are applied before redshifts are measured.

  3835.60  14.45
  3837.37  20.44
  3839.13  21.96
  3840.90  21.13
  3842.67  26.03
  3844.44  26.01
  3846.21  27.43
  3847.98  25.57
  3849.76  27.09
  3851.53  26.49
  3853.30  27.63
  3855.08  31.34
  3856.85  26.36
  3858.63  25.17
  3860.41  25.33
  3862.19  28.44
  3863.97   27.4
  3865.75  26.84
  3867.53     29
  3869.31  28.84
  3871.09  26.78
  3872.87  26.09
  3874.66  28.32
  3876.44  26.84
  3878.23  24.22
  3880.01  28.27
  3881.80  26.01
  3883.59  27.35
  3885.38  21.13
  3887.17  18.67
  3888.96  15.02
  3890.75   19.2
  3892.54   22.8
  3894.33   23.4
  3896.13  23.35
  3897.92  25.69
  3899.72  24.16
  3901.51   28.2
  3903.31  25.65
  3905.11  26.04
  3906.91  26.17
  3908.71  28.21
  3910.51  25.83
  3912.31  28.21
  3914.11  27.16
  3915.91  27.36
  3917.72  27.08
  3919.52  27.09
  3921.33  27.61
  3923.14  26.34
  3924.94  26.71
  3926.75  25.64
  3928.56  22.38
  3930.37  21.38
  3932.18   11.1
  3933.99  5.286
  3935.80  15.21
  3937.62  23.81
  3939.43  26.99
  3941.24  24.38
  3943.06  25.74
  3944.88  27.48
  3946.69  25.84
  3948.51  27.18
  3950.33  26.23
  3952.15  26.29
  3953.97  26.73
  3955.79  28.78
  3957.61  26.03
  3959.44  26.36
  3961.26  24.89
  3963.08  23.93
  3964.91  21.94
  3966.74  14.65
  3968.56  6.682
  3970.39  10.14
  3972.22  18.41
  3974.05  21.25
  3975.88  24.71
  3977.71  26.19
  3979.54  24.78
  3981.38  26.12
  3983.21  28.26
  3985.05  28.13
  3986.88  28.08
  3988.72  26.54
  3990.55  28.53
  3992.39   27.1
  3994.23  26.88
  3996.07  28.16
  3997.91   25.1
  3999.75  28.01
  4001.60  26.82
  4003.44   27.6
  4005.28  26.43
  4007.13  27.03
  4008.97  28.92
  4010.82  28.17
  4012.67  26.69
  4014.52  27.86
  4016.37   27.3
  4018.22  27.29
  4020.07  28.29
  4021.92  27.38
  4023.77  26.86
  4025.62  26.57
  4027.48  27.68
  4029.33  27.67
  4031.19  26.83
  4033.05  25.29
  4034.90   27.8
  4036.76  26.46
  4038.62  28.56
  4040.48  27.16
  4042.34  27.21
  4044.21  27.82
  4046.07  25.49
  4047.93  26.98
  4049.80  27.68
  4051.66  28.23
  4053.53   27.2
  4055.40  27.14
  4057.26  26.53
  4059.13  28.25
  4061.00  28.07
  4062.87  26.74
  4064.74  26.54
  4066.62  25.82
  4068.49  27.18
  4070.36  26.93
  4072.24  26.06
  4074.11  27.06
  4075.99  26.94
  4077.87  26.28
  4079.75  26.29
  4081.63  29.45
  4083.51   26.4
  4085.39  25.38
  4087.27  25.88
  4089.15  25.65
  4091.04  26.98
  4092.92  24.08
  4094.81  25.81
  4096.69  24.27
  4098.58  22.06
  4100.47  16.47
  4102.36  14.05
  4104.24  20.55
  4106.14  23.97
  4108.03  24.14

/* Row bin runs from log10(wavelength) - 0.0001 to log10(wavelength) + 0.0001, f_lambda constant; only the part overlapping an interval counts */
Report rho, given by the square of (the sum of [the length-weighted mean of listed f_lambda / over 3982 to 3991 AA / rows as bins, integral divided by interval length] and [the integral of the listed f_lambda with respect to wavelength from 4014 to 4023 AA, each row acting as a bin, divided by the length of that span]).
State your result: 3075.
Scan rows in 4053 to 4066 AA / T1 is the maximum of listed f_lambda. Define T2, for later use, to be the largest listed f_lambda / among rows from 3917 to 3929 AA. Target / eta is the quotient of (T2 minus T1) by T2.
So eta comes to -0.02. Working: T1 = 28.25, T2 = 27.61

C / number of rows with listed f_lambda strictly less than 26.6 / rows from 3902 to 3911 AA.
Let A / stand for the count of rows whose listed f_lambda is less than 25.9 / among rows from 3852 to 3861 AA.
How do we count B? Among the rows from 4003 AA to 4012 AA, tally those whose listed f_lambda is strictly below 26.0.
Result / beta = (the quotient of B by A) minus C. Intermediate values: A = 2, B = 0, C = 4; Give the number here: -4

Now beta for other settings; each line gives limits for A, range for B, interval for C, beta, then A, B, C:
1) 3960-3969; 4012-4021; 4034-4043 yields -1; 5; 0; 1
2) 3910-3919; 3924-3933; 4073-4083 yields 2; 1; 4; 2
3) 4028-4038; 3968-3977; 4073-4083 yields 3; 1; 5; 2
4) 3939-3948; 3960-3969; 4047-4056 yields 2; 3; 5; 0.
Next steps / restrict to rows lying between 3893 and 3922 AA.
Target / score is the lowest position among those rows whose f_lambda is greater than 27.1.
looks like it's 3901.51 AA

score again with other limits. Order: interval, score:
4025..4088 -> 4027.48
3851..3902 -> 3853.30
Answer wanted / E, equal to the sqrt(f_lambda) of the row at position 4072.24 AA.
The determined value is 5.10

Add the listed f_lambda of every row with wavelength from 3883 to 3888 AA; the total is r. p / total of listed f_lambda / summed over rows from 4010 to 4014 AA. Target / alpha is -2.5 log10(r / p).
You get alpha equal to -0.2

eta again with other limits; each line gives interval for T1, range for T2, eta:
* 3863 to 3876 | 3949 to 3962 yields -0.01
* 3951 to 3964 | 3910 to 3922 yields -0.02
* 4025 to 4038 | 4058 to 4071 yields 0.02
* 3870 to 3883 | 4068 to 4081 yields -0.04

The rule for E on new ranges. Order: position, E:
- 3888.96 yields 3.88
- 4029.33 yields 5.26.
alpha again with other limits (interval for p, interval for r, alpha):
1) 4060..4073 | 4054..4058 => 1.4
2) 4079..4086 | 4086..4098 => -0.4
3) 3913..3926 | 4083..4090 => 0.7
